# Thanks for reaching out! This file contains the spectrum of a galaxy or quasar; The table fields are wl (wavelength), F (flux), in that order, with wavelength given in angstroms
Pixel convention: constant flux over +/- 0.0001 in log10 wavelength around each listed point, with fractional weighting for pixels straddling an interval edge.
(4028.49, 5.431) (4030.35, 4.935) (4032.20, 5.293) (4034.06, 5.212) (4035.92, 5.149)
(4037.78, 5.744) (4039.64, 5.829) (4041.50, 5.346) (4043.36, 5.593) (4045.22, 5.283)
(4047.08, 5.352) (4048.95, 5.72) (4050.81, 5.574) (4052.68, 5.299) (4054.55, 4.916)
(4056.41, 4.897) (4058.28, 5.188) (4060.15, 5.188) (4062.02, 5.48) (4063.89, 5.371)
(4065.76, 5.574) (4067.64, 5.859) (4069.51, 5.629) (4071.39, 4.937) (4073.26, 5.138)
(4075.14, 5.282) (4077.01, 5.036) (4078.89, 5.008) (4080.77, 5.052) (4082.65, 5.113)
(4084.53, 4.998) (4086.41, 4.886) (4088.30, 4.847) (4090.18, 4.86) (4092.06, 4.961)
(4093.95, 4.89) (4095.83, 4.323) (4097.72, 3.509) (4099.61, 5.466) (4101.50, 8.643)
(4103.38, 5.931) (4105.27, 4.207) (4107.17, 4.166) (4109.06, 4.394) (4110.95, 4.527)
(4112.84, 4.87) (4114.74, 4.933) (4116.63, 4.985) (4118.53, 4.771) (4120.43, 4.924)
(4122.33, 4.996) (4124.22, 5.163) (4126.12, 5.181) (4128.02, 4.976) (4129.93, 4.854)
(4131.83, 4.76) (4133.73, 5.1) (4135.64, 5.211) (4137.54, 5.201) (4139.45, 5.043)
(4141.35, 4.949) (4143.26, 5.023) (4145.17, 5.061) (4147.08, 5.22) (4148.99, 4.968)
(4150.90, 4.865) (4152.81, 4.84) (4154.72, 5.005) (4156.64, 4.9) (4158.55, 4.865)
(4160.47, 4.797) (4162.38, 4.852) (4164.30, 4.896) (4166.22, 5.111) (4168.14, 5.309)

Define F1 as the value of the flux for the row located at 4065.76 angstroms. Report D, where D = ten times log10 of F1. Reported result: 7.5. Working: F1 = 5.574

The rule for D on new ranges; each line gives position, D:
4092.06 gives 7.0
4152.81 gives 6.8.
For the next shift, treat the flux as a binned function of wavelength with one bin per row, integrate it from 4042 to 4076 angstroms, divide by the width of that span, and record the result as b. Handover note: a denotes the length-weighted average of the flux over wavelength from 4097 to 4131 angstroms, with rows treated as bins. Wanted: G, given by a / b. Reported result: 0.94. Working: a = 5.04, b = 5.35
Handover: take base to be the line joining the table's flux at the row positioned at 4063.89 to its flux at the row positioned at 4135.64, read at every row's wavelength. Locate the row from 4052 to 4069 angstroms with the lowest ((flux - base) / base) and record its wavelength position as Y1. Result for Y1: 4056.41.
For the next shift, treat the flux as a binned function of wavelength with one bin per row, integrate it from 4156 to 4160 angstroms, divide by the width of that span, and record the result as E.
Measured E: 4.87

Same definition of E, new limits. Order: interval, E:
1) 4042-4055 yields 5.41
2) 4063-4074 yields 5.42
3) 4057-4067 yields 5.36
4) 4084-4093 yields 4.91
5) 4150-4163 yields 4.88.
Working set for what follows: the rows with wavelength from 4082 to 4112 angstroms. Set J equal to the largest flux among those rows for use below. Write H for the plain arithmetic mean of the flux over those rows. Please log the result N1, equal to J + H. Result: 13.6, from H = 5.0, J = 8.643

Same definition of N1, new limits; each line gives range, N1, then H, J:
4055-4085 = 11.1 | 5.2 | 5.859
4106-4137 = 10.1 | 4.9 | 5.211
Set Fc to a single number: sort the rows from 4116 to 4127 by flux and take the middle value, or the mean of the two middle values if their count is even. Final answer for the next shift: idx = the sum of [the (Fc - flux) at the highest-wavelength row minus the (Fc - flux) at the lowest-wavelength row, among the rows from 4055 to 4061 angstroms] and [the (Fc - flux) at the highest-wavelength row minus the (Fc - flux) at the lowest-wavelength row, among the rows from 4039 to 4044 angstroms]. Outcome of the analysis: -0.1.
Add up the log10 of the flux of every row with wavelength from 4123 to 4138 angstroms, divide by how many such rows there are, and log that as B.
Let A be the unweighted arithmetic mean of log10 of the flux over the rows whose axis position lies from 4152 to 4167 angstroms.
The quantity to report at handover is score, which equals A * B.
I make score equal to 0.486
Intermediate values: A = 0.69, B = 0.704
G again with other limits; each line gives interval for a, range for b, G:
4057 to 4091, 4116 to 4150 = 1.03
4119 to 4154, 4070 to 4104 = 0.97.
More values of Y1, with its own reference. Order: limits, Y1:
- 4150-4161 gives 4160.47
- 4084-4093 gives 4088.30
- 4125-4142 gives 4131.83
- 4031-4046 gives 4035.92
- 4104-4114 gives 4107.17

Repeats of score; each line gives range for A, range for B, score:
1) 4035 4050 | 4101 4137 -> 0.519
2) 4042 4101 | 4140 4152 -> 0.496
